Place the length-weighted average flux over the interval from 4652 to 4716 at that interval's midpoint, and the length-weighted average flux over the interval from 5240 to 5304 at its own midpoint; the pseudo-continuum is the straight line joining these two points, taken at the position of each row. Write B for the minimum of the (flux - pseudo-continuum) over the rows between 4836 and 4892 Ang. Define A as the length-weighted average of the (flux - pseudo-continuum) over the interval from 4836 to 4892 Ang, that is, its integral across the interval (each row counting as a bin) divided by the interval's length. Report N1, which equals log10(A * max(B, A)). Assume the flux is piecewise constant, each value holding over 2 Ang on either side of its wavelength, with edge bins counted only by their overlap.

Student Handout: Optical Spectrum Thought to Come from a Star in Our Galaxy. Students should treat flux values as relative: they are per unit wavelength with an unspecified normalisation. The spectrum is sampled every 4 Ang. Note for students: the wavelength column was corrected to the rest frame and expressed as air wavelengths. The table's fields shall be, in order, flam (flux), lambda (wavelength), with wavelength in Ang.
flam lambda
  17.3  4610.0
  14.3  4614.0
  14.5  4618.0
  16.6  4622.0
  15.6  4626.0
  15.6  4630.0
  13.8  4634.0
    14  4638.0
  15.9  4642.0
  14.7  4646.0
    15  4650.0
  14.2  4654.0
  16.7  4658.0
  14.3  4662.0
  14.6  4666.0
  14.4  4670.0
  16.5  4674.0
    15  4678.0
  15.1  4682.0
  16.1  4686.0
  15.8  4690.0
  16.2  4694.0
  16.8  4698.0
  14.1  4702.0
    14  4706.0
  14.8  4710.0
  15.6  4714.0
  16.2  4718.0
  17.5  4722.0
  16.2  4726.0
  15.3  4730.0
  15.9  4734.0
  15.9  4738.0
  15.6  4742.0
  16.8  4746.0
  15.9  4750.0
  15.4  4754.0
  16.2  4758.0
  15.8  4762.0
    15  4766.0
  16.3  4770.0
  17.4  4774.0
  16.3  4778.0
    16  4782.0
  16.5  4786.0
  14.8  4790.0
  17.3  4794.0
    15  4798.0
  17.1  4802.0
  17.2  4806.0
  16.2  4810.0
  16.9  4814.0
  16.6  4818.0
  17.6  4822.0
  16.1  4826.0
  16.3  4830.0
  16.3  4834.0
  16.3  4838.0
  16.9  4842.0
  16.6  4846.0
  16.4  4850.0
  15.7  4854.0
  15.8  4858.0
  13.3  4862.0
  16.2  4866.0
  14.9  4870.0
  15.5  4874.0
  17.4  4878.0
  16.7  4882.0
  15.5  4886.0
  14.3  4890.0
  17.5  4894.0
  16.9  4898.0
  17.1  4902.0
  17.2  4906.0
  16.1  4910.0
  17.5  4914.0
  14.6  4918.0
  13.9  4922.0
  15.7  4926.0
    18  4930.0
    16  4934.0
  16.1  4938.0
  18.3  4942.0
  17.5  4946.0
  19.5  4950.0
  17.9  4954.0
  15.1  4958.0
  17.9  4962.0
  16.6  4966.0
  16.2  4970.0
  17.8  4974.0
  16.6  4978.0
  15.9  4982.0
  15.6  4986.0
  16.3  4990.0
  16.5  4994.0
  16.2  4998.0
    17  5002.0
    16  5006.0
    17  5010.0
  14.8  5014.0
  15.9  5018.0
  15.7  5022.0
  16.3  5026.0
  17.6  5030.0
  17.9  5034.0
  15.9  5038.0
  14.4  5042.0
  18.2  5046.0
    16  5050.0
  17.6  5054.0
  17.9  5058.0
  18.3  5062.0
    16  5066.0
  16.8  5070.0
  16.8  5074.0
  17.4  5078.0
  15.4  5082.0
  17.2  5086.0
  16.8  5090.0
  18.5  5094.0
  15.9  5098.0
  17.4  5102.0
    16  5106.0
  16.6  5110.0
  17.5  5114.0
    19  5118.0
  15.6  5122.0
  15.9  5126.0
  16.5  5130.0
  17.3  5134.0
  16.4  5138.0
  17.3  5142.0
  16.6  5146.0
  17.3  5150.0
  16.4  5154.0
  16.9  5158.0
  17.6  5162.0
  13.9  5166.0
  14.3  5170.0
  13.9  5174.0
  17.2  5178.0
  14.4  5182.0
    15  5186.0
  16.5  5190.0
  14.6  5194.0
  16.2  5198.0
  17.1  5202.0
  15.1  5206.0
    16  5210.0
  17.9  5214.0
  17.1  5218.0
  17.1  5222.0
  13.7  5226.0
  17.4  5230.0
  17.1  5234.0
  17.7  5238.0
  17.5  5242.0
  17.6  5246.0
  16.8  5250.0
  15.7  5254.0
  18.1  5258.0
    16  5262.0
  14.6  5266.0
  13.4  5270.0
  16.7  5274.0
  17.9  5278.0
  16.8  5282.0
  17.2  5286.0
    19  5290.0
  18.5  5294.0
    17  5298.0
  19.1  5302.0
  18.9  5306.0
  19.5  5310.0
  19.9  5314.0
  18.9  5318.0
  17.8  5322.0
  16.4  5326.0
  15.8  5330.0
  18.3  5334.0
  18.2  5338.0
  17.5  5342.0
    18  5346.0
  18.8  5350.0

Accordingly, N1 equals -3.1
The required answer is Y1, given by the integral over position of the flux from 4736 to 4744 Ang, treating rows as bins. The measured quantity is 126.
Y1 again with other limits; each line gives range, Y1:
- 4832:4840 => 130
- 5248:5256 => 130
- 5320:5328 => 137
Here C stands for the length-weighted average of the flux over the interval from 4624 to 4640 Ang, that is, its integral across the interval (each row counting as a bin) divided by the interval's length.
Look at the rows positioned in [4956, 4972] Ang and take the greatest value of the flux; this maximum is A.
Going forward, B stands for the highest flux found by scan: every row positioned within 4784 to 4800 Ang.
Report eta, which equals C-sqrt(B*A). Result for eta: -2.85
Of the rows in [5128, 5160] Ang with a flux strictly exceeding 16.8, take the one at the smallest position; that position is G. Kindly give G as 5134.0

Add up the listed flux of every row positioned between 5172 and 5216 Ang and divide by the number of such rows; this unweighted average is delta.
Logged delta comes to 15.8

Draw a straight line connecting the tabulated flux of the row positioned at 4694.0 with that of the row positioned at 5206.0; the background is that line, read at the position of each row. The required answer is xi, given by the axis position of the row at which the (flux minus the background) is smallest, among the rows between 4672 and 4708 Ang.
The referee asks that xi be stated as 4706.0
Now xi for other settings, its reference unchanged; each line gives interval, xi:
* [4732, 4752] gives 4742.0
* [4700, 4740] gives 4706.0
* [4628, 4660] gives 4634.0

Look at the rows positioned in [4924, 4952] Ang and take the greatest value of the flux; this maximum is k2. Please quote 19.5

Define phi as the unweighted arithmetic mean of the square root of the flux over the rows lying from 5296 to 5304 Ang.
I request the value 4.25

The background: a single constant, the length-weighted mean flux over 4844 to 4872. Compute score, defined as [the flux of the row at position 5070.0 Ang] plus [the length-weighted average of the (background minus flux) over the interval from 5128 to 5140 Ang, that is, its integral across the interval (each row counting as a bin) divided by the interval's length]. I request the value 15.6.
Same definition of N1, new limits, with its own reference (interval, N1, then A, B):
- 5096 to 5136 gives -1.3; 0.2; -1.0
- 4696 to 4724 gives -1.3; 0.2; -1.3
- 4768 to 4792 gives -0.3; 0.7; -0.8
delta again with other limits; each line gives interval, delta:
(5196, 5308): 16.9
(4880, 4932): 16.2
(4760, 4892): 16.1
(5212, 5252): 17.0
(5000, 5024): 16.1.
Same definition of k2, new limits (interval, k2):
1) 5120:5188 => 17.6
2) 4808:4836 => 17.6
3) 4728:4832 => 17.6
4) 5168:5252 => 17.9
